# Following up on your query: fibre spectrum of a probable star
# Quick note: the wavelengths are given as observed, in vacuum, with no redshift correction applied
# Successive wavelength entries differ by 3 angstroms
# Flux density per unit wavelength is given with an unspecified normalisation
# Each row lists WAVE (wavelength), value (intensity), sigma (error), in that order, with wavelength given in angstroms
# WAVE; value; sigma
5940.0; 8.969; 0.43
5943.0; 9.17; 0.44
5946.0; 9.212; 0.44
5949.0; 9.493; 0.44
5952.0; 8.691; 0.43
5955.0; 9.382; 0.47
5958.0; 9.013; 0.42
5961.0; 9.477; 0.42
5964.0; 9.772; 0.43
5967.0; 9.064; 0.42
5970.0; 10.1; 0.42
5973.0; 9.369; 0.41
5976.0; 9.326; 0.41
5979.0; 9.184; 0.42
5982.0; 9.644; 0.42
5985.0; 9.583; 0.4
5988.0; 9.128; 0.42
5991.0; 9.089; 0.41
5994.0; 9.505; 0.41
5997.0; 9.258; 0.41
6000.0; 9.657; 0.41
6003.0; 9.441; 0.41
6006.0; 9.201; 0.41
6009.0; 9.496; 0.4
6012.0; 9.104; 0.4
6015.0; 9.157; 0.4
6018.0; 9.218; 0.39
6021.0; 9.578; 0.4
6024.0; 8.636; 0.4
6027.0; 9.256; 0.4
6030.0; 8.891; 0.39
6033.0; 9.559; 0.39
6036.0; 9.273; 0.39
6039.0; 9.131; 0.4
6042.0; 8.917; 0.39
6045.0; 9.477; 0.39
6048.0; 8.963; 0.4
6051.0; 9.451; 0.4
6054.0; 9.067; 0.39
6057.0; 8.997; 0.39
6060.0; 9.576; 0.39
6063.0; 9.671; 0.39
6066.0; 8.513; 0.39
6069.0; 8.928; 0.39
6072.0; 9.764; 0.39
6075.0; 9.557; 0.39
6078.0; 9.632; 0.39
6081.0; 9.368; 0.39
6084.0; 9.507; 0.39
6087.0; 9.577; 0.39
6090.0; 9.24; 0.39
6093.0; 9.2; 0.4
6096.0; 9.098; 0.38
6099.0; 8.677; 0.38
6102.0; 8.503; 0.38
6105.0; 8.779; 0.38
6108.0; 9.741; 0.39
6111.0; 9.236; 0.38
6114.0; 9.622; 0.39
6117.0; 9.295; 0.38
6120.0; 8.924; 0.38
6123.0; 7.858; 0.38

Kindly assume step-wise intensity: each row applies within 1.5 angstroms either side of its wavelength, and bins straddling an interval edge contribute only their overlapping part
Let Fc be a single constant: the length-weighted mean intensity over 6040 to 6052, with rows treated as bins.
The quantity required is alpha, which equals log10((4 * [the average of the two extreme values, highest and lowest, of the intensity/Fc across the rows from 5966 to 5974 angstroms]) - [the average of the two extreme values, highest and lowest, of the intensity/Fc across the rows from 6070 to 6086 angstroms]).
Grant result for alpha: 0.496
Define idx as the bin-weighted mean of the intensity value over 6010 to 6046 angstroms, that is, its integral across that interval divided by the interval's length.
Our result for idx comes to 9.18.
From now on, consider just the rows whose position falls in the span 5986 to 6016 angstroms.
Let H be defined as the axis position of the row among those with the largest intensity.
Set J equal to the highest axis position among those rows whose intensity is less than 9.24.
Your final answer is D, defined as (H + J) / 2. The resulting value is 6007.5 angstroms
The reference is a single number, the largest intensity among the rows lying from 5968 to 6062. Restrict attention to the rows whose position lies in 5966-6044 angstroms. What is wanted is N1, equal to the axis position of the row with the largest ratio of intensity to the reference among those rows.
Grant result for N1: 5970.0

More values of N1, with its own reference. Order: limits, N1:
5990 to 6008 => 6000.0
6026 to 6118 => 6072.0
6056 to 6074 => 6072.0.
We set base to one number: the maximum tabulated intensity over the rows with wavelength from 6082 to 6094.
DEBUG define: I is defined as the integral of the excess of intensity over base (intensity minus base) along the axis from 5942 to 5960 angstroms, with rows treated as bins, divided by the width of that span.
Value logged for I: -0.41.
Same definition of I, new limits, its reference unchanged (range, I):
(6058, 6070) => -0.40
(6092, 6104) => -0.73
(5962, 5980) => -0.10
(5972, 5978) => -0.24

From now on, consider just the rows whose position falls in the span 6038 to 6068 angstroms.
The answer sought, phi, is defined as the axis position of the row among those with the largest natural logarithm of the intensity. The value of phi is 6063.0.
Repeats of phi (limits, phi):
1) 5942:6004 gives 5970.0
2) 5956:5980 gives 5970.0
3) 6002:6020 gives 6009.0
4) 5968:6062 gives 5970.0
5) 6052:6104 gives 6072.0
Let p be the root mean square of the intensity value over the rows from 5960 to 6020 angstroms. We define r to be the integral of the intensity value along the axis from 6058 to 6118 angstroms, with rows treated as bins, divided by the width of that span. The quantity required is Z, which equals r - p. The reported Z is -0.12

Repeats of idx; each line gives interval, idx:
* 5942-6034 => 9.31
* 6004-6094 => 9.26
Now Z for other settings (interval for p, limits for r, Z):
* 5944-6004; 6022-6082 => -0.14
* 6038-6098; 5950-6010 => 0.08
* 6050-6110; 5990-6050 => -0.01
